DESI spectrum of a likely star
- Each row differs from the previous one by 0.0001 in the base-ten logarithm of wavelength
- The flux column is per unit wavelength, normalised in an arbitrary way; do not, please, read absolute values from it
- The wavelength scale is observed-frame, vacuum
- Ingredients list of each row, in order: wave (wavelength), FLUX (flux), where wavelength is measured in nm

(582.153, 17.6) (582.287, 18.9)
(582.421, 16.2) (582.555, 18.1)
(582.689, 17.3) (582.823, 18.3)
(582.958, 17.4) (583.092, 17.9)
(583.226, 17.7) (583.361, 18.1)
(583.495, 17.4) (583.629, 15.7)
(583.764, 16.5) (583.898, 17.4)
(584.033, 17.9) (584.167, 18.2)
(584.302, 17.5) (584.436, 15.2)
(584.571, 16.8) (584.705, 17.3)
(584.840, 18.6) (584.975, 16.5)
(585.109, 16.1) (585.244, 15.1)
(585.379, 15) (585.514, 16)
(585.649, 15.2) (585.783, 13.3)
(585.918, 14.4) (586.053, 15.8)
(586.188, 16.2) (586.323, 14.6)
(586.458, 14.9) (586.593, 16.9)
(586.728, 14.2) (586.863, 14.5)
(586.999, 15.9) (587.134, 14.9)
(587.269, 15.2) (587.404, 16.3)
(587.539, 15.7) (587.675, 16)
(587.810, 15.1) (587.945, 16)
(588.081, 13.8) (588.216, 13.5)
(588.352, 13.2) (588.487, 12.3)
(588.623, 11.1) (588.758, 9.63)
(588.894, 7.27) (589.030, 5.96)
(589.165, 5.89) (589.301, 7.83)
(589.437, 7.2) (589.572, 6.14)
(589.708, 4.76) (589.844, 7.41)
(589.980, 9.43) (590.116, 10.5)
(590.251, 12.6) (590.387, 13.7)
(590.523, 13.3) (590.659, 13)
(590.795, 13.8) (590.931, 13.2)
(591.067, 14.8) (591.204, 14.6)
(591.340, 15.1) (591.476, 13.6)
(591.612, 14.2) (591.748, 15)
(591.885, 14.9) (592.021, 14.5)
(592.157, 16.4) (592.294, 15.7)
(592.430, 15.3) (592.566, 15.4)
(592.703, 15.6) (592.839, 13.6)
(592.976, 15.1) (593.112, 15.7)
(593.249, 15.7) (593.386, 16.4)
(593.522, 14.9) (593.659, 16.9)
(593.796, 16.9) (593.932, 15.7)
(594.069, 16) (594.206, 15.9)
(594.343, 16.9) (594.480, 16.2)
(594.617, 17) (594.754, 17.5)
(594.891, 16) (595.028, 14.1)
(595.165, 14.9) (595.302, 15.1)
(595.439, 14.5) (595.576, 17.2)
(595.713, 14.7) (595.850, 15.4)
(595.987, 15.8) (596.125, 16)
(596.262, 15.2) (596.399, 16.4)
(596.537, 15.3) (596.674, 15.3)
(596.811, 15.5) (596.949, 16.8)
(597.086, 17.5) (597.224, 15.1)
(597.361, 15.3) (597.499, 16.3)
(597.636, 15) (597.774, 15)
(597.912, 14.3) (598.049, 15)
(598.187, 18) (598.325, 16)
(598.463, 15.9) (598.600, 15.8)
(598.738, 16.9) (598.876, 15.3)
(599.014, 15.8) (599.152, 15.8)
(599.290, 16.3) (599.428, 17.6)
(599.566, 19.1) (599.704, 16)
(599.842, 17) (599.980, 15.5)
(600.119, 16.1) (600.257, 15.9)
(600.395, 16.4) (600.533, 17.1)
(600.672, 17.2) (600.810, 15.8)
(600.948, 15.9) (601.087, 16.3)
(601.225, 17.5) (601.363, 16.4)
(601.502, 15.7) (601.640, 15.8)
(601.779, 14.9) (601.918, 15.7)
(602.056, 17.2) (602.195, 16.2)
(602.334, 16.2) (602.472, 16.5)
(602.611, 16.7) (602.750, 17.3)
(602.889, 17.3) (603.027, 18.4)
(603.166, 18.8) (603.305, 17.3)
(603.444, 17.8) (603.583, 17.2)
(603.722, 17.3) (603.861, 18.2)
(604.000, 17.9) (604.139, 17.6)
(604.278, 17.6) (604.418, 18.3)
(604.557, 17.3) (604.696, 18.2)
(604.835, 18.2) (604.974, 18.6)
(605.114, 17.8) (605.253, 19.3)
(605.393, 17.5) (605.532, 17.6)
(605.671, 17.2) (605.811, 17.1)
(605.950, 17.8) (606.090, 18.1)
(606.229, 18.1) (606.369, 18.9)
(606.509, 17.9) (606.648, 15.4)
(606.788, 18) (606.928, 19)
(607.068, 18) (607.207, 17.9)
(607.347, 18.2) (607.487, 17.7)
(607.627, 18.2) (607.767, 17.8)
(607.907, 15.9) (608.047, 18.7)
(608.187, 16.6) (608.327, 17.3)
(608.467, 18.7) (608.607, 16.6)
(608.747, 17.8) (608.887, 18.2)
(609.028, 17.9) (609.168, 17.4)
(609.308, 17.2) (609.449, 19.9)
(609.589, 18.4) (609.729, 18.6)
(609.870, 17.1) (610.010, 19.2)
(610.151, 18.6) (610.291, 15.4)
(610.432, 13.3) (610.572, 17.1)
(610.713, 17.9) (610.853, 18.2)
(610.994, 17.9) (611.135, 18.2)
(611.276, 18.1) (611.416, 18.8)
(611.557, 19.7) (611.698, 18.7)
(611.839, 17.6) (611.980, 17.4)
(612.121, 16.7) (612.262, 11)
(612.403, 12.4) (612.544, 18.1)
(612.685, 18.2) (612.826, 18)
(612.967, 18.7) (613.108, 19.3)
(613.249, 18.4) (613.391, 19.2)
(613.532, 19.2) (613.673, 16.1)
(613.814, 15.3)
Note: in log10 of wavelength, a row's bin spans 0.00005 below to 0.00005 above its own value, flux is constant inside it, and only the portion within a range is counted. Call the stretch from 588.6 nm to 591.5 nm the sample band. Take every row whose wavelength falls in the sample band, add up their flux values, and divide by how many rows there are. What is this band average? 10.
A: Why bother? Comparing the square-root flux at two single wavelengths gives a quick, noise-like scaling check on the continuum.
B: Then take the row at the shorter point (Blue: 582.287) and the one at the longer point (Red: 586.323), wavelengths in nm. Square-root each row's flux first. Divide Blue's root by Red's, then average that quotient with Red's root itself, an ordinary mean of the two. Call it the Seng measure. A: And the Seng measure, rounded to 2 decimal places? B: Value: 2.48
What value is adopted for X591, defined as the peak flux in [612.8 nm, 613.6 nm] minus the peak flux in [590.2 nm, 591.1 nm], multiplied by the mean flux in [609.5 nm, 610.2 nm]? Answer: 83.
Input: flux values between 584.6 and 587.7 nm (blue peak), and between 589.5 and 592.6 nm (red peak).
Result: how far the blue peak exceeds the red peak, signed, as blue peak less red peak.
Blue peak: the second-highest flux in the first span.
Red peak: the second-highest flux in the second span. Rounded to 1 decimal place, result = 1.6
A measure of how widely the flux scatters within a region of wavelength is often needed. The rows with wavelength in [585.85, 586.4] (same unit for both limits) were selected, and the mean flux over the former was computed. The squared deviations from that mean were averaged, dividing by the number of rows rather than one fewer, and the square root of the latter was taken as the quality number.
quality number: 0.77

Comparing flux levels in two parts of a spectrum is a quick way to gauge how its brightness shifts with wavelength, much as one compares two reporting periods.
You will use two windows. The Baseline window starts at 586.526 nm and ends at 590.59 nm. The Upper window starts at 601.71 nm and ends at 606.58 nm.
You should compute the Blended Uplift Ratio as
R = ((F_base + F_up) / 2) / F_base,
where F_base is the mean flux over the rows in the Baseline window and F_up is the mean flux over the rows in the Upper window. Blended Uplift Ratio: 1.239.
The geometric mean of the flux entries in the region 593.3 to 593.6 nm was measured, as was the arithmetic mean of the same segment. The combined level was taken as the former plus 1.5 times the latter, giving 39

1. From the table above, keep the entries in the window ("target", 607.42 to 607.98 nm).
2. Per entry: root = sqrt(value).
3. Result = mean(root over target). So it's 4.17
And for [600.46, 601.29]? 4.08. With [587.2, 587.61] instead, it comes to 3.97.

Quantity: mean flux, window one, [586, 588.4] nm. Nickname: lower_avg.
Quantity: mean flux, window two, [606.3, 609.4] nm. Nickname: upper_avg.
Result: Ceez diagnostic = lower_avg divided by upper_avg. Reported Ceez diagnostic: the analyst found 0.86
